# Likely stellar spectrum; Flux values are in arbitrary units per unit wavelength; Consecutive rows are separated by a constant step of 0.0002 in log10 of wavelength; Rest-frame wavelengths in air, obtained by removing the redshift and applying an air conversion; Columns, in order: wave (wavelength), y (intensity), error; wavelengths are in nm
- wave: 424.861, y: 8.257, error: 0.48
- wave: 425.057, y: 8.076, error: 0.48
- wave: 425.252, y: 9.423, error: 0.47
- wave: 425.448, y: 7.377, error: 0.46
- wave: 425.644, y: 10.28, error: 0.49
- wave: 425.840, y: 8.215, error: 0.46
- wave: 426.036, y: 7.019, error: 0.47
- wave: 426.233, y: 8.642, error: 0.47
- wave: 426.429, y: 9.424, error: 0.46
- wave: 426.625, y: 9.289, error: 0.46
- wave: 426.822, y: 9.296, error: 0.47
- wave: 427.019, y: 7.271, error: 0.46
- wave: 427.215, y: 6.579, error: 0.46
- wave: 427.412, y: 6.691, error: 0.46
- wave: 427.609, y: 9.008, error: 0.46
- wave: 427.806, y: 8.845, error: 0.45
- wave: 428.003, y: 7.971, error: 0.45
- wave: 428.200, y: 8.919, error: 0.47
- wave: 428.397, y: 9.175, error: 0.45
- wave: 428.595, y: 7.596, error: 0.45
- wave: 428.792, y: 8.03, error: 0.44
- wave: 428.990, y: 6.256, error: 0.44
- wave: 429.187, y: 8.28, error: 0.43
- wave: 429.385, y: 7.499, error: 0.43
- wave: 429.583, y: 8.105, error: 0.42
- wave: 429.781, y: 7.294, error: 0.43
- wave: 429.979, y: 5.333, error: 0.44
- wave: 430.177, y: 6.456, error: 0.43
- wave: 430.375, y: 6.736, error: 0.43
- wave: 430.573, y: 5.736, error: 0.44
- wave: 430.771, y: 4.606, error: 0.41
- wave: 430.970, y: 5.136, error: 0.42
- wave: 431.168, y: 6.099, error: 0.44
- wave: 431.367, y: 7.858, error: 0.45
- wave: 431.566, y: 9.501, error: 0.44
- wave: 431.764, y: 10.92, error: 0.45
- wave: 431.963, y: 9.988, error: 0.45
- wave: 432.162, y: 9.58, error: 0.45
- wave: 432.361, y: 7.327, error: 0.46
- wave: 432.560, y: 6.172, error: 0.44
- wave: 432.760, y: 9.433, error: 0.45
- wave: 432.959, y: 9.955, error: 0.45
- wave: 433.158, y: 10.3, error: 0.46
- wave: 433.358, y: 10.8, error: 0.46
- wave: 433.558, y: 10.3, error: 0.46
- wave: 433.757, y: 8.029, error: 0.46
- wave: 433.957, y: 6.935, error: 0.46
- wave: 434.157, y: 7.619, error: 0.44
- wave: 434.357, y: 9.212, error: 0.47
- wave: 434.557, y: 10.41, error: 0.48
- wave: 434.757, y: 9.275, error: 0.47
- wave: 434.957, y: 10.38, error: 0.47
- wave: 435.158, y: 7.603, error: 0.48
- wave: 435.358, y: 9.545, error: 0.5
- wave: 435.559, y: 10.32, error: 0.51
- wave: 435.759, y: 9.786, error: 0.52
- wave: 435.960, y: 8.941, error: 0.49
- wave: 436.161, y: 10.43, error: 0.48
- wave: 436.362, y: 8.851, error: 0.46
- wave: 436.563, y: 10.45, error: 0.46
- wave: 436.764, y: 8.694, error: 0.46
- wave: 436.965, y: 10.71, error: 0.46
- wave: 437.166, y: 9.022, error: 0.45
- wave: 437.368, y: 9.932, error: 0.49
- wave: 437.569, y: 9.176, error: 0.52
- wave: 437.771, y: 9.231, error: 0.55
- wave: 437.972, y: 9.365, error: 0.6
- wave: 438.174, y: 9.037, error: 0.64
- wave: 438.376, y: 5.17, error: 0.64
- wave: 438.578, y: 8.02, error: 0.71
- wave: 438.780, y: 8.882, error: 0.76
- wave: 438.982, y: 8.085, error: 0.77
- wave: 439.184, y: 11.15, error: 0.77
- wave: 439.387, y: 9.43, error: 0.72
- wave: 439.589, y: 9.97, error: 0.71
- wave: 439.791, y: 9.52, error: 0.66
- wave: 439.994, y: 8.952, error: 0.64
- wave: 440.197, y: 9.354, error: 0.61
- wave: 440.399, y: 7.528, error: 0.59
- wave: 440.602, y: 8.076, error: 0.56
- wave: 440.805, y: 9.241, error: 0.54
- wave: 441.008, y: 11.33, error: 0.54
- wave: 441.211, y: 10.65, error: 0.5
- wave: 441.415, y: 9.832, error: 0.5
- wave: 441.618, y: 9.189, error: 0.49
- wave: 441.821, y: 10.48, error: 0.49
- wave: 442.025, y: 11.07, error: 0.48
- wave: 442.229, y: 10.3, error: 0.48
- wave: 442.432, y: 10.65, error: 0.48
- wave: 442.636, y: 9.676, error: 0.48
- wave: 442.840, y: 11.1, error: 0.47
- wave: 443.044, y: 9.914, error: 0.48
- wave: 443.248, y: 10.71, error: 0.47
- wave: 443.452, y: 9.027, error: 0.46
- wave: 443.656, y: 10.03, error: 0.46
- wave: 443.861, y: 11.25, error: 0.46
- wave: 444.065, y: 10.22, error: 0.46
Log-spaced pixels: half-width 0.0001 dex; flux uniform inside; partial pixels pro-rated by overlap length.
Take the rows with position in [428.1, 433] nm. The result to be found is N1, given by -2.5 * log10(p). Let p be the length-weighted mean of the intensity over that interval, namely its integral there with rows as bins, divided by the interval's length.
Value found -2.21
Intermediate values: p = 7.7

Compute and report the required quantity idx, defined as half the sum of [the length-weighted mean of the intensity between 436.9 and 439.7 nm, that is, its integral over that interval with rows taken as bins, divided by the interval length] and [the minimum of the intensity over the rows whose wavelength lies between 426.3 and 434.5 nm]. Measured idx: 6.84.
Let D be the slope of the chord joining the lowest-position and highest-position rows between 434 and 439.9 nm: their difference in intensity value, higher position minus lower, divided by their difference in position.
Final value 0.34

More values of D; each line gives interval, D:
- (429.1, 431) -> -1.76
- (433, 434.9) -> -0.64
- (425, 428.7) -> -0.14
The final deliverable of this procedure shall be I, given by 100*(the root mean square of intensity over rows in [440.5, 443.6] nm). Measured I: 1012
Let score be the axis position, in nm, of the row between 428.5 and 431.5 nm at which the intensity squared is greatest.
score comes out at 429.187 nm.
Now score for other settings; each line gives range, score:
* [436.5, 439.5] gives 439.184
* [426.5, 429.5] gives 426.822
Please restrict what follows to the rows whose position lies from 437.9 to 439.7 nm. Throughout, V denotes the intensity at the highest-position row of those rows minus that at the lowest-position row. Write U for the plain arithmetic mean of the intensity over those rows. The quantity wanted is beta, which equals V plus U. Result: 9.4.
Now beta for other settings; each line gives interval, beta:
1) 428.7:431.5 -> 6.5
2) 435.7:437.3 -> 8.8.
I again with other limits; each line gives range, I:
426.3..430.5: 790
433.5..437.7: 937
